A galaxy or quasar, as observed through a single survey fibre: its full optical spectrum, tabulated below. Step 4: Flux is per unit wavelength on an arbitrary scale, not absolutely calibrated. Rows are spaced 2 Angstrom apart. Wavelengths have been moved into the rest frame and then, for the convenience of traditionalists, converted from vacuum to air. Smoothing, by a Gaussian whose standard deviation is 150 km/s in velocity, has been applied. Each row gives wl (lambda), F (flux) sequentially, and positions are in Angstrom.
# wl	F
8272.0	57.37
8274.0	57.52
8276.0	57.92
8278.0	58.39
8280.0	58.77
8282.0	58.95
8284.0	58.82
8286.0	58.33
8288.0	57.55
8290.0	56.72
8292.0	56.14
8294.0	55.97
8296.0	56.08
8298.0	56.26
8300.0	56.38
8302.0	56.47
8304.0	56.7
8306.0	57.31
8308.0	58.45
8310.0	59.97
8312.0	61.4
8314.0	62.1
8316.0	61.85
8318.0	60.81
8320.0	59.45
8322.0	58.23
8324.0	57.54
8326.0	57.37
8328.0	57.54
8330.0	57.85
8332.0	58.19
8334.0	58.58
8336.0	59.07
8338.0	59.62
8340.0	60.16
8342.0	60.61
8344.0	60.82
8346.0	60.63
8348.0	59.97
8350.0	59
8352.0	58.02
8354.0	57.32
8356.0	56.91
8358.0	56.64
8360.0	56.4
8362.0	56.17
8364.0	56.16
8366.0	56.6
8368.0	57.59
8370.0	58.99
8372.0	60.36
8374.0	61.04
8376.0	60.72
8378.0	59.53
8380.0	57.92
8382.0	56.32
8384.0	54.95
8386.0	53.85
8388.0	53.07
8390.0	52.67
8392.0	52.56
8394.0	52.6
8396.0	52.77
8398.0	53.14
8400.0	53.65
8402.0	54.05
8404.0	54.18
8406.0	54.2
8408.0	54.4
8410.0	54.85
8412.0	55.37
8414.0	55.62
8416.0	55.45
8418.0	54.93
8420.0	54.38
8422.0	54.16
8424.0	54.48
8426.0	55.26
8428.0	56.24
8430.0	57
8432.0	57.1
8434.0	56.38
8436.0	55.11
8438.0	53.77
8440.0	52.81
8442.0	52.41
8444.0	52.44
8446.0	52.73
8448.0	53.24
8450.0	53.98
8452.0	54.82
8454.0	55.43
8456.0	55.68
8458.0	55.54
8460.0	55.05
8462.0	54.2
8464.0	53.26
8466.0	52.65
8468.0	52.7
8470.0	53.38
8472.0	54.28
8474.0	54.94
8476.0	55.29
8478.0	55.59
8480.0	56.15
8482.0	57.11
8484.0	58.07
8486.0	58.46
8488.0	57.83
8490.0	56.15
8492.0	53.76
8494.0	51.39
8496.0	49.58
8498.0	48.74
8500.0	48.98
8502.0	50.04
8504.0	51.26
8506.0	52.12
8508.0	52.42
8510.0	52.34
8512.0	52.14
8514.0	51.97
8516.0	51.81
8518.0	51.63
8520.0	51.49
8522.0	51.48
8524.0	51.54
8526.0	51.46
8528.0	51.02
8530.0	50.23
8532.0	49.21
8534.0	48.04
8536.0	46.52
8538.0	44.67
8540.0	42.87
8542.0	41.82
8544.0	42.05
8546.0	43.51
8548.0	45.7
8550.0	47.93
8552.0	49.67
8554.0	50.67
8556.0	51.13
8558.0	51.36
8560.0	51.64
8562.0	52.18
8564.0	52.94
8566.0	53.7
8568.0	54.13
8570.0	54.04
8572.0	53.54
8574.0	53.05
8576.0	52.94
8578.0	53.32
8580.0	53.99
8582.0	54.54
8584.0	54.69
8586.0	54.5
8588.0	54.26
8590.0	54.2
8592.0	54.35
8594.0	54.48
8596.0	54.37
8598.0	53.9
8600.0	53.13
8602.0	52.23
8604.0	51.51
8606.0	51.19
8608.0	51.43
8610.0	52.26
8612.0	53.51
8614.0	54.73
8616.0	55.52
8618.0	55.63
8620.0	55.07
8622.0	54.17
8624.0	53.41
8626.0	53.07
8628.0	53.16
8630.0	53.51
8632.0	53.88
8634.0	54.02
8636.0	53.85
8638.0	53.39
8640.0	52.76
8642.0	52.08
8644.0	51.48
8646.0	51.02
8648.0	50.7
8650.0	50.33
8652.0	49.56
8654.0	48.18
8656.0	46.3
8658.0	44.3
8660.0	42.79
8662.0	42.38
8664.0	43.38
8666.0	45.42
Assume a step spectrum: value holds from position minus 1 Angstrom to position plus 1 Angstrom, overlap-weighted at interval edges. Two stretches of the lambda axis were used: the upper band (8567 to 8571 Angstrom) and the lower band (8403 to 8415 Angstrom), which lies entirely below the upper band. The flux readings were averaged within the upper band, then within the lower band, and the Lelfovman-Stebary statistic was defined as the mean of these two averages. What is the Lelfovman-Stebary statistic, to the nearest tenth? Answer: 54.4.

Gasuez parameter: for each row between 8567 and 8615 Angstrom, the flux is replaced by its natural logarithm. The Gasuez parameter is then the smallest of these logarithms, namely 3.94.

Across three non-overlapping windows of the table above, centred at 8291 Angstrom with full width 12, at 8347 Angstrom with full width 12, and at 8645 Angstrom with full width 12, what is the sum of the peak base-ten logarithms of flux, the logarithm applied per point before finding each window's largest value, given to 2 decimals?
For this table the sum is 5.27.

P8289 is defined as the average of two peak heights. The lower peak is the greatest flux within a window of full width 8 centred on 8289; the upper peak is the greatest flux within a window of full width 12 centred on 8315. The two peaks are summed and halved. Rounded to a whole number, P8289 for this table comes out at 60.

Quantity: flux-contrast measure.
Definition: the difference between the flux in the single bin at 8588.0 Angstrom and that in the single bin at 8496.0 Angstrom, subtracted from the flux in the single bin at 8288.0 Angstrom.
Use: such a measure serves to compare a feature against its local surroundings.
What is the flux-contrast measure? 53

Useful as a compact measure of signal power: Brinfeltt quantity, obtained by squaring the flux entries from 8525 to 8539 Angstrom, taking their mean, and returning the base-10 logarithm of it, 3.38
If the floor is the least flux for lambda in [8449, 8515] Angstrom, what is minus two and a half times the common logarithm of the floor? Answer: -4.22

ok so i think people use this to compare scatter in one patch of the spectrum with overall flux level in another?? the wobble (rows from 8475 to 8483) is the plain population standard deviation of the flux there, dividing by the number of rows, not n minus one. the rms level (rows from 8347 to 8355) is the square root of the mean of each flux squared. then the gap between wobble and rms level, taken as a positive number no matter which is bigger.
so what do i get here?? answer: 58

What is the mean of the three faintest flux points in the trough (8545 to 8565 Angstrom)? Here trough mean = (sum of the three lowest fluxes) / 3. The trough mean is 45.7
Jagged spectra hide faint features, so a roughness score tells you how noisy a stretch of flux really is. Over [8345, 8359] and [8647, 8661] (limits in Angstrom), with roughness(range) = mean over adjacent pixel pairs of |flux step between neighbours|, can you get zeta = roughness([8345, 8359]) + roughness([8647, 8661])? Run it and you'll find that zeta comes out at 2.0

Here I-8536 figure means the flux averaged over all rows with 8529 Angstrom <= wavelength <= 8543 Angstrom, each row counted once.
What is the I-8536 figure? 46.2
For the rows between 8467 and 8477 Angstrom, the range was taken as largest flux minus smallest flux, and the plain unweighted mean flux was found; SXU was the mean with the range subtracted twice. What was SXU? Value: 49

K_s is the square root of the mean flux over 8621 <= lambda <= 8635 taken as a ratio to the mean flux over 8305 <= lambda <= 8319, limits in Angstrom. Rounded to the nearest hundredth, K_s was 0.94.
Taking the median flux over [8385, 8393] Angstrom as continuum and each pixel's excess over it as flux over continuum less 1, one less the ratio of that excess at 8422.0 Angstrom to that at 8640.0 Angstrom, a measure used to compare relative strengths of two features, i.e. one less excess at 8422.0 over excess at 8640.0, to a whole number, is 13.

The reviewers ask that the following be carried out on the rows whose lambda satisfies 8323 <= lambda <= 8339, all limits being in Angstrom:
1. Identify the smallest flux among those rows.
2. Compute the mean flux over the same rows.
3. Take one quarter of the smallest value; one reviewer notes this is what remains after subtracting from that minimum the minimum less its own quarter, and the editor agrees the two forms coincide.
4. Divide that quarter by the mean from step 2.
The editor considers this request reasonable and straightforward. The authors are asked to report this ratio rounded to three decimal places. 0.246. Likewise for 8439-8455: 0.245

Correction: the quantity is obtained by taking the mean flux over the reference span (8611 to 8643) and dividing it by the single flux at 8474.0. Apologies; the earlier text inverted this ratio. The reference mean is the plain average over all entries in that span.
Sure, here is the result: 0.980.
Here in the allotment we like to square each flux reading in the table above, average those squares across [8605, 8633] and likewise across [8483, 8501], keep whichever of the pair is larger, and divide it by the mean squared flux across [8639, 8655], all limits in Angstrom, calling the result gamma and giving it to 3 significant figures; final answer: 1.12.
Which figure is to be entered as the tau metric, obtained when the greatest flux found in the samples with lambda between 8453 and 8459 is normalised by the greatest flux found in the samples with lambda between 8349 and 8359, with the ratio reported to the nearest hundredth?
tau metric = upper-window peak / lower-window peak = 0.94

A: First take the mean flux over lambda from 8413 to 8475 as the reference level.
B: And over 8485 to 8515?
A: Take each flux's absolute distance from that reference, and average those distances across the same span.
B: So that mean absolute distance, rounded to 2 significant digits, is 3.2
